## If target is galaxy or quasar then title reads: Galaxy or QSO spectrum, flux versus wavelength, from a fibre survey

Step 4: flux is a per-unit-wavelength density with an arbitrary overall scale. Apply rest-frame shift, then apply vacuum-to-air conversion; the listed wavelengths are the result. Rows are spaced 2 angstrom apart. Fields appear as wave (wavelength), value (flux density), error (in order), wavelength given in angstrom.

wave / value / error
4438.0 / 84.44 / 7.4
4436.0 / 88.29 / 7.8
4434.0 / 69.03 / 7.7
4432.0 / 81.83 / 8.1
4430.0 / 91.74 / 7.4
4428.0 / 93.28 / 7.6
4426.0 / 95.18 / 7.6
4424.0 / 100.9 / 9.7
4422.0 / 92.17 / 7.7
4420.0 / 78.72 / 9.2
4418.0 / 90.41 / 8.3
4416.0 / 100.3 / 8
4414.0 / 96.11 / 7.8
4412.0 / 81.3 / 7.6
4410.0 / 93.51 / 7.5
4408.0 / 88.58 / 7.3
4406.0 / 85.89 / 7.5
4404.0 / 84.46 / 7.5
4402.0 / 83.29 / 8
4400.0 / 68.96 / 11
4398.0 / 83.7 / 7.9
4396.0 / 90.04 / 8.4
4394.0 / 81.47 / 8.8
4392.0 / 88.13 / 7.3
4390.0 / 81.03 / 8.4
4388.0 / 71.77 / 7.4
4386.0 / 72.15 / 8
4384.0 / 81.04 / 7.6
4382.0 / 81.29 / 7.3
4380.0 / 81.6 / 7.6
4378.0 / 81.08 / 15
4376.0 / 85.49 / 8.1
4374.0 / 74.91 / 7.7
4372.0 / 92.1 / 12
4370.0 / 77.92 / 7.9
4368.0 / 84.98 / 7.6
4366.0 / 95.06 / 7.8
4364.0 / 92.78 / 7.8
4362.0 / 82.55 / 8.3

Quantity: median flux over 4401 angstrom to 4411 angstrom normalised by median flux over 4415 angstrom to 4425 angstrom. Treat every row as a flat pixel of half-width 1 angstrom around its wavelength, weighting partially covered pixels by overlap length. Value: 0.932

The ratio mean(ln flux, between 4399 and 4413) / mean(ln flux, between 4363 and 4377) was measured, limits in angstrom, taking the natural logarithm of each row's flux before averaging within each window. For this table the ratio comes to 0.99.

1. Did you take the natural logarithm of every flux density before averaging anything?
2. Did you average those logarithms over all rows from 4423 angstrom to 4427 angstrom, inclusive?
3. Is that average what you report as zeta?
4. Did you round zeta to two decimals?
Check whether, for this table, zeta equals 4.58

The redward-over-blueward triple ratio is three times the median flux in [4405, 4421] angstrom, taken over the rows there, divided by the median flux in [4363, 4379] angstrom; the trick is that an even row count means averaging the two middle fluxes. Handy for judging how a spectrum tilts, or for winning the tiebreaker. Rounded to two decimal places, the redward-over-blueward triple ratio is 3.15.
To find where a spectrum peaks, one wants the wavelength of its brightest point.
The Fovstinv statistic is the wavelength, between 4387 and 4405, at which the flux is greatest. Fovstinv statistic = 4396.0 angstrom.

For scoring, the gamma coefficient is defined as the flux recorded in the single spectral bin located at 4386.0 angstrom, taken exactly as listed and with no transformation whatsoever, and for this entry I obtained 72.15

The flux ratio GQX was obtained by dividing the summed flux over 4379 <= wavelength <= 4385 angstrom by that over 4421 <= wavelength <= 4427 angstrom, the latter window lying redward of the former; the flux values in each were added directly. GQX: 0.85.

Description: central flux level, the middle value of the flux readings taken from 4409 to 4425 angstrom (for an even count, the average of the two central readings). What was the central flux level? 93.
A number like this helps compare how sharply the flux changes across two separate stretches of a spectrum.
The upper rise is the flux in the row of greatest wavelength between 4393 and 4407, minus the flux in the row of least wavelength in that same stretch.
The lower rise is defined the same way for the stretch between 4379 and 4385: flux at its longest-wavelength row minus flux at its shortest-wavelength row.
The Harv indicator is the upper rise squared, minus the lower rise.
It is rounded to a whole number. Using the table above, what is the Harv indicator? 20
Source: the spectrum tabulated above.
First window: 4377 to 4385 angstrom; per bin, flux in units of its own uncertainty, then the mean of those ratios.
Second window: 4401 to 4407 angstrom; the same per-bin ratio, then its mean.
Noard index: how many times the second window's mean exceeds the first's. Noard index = 1.16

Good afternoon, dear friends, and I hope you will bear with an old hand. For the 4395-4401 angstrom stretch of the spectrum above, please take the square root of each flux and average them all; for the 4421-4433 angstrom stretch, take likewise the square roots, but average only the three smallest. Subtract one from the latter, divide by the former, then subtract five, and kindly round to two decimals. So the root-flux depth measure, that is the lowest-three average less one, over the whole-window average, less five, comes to -4.06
